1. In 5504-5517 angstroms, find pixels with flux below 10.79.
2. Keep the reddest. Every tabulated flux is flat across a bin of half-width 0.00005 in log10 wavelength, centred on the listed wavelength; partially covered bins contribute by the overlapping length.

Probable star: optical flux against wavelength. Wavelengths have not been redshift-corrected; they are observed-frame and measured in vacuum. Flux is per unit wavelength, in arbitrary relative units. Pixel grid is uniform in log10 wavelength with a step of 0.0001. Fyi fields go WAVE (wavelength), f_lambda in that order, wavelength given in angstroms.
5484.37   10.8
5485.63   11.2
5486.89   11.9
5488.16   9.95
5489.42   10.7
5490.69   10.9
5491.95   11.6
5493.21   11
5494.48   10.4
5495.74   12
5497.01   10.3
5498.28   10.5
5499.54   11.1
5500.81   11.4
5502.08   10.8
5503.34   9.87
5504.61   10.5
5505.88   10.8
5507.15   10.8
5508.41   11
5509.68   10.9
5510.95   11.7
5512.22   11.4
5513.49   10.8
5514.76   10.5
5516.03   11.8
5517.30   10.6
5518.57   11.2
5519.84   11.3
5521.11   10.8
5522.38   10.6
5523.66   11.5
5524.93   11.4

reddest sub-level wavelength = 5514.76 angstroms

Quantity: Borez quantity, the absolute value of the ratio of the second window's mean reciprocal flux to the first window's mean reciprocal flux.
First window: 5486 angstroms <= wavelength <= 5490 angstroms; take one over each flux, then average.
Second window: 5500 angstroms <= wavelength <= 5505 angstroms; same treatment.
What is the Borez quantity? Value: 1.02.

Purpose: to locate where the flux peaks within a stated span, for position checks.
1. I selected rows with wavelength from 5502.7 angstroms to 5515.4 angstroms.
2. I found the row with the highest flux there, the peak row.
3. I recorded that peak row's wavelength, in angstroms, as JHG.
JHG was 5510.95 angstroms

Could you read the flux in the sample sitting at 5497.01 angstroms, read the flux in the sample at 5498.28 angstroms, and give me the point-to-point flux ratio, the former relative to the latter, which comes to 0.98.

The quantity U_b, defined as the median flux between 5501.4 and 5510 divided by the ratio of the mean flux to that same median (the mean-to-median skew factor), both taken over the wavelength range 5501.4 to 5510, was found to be 10.9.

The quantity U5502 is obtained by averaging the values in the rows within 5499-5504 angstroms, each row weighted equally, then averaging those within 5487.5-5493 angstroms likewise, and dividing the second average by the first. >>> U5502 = 1.00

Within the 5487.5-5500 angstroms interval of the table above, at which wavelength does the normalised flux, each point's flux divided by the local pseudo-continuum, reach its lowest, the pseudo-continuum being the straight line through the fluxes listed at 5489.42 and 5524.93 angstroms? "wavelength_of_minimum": 5488.16 angstroms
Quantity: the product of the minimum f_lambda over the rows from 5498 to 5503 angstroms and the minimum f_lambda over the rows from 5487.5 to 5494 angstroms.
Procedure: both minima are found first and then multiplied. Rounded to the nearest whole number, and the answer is 104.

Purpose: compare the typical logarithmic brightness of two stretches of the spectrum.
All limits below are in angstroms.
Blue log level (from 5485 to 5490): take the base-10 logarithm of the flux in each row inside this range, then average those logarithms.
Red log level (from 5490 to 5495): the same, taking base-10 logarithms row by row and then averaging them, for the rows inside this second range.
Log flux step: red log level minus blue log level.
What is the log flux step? 0.002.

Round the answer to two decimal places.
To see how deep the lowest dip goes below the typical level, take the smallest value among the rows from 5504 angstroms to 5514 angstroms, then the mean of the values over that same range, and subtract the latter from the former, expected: -0.49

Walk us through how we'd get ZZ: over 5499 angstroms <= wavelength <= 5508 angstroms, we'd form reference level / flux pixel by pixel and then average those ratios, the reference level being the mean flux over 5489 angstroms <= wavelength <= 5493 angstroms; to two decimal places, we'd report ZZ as 1.03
